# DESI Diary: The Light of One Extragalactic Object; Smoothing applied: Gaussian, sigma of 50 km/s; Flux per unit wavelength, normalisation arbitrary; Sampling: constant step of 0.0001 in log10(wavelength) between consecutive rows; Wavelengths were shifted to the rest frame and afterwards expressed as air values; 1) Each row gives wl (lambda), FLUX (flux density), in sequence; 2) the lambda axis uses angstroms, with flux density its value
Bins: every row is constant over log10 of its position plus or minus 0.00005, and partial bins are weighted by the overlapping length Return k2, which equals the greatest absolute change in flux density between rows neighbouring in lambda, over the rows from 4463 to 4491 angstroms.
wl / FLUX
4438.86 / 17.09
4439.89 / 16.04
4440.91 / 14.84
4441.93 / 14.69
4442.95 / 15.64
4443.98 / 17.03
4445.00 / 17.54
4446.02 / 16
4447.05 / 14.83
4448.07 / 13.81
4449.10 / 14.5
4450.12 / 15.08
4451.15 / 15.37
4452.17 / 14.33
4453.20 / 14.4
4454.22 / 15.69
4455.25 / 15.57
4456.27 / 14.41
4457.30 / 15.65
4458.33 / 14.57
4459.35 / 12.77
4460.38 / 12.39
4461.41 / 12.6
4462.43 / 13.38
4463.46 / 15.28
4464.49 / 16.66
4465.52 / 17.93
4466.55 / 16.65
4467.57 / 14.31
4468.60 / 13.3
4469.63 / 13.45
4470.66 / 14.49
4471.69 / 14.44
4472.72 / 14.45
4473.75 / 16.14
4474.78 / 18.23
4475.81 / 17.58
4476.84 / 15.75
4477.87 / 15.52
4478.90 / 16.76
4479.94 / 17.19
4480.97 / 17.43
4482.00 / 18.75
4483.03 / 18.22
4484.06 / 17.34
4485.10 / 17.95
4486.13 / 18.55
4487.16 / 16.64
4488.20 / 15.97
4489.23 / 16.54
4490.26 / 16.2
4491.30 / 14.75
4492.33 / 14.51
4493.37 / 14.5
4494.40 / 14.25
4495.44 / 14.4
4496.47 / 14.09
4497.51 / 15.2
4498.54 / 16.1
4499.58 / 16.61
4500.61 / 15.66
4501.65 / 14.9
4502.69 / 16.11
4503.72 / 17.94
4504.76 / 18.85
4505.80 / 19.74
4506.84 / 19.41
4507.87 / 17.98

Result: 2.34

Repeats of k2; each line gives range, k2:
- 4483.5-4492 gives 1.91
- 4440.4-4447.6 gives 1.54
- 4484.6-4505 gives 1.91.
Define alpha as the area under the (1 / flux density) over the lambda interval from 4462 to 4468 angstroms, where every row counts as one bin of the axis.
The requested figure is 0.38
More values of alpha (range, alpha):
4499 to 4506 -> 0.42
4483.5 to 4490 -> 0.38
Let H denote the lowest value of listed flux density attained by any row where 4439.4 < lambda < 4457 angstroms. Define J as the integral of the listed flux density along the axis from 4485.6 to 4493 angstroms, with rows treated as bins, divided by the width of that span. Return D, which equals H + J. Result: 29.9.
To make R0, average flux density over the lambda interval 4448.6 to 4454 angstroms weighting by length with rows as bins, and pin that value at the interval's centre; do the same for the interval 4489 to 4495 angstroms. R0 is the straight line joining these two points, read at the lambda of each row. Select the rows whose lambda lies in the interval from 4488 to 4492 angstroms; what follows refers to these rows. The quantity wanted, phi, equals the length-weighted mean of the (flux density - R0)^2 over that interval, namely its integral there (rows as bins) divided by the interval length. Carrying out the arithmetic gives 1.1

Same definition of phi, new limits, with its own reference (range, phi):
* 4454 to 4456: 0.6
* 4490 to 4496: 0.5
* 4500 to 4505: 4.1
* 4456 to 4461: 2.4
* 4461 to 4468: 3.4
